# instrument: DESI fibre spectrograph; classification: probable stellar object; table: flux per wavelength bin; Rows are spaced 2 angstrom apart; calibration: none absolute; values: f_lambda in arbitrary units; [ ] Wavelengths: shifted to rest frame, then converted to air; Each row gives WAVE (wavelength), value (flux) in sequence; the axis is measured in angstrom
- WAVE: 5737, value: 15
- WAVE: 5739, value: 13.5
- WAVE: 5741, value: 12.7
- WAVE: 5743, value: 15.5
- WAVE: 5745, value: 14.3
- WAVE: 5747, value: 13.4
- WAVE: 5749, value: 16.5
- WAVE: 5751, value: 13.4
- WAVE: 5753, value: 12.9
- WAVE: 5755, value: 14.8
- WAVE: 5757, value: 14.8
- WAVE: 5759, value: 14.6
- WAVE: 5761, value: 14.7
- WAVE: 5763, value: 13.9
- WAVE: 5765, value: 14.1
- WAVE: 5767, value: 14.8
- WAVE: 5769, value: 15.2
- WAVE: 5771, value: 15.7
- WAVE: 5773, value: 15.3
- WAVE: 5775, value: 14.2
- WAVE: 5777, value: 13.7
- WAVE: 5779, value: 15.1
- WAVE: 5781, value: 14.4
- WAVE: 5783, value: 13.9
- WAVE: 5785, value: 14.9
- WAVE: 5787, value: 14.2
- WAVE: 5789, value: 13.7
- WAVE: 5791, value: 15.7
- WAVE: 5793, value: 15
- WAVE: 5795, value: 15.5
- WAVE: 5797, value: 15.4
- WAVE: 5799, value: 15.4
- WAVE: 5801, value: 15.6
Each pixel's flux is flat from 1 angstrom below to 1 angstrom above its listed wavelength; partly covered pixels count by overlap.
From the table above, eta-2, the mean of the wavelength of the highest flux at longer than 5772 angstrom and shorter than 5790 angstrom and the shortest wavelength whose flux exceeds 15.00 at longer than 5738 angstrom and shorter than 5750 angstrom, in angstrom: 5758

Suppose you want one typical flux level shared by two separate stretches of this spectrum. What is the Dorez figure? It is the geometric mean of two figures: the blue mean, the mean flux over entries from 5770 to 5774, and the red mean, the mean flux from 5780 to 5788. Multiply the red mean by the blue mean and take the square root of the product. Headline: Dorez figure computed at 14.9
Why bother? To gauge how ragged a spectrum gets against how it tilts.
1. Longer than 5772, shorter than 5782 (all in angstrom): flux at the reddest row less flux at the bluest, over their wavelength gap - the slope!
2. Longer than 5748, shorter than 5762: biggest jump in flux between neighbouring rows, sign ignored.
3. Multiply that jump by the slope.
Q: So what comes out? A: -0.35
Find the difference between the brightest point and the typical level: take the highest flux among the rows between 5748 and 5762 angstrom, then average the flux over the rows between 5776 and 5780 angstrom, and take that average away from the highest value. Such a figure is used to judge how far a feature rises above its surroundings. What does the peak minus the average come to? 2.1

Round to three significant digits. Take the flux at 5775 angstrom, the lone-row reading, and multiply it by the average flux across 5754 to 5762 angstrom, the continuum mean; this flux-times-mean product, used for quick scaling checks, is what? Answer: 209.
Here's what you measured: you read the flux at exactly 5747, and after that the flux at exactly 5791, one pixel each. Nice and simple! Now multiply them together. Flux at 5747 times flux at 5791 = 210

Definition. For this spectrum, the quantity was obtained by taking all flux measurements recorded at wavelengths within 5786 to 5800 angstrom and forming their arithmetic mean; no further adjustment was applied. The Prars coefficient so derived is 15.0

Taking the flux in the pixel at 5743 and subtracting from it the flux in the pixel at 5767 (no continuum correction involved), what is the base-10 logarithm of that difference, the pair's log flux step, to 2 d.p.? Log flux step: -0.15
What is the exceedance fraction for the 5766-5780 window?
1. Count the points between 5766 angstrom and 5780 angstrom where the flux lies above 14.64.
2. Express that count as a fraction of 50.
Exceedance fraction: 0.10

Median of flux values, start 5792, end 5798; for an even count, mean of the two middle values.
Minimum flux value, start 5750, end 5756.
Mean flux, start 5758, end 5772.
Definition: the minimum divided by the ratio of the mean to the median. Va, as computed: 13.5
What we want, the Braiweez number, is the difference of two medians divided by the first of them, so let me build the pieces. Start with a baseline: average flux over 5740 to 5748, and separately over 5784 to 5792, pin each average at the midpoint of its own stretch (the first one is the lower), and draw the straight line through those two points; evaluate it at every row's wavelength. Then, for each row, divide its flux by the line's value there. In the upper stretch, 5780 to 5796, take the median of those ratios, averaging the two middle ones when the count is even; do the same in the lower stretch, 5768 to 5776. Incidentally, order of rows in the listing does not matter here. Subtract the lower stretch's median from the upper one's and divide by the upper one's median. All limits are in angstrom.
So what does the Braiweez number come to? -0.05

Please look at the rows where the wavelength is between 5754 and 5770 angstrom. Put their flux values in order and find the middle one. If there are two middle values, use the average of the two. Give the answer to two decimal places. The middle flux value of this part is 14.75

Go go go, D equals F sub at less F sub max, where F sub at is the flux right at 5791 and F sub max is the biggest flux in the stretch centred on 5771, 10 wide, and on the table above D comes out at 0.0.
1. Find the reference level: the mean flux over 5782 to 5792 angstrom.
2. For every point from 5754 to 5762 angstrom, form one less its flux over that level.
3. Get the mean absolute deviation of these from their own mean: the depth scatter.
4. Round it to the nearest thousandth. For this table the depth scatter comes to 0.005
